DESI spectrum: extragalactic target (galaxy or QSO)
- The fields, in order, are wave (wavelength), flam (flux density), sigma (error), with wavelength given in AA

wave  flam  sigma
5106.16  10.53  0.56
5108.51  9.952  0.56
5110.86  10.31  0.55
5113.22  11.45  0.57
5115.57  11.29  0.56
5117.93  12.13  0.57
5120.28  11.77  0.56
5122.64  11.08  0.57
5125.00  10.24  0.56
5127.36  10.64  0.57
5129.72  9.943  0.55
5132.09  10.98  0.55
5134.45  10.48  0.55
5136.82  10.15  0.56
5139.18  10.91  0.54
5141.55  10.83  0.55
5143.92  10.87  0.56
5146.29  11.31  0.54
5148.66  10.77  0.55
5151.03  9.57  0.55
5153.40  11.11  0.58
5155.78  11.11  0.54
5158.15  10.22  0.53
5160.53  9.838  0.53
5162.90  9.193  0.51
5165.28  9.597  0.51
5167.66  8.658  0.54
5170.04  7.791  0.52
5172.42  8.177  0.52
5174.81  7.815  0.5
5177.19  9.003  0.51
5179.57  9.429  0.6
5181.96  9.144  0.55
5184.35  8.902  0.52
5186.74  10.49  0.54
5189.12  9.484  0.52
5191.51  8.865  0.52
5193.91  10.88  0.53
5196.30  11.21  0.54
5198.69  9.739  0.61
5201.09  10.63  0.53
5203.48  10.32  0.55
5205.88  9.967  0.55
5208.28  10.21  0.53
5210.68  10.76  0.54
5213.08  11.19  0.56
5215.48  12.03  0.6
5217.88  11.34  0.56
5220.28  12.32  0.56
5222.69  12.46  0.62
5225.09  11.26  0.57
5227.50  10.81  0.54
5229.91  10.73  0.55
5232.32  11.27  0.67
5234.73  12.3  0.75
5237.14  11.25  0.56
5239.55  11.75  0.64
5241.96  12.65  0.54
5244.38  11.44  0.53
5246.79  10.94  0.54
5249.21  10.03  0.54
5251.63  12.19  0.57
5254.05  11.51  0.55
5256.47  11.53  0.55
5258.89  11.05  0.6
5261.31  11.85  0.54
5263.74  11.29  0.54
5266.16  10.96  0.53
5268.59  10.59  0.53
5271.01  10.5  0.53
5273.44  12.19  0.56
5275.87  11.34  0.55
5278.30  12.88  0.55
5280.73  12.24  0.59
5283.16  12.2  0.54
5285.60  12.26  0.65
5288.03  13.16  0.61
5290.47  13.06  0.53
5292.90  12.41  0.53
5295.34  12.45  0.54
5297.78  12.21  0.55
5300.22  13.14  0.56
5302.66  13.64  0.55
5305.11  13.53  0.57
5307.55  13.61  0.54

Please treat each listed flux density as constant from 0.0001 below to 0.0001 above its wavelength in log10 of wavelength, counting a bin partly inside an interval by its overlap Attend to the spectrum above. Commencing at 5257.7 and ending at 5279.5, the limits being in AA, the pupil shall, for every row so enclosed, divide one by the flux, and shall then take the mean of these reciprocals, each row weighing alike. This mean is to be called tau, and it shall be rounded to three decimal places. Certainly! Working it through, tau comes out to 0.088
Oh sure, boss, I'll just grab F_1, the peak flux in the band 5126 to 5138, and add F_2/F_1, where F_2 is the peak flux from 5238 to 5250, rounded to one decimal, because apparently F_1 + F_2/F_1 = 12.1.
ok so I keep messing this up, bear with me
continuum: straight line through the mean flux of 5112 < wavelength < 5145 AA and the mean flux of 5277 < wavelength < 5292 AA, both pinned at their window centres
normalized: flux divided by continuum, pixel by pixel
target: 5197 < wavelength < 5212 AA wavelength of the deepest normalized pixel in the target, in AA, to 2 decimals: 5198.69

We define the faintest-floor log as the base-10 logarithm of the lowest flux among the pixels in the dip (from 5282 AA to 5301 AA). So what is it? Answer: 1.09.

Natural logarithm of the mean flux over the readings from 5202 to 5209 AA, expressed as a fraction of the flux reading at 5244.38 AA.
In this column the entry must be -0.12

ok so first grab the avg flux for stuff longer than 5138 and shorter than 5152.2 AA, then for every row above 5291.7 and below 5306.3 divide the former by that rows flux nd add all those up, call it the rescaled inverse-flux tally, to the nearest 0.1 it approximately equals 5.0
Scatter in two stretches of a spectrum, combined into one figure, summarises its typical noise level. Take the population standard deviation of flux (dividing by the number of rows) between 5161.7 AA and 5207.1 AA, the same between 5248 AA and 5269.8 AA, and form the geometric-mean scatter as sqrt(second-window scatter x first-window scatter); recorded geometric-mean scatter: 0.77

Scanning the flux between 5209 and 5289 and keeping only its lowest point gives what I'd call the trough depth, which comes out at 10.03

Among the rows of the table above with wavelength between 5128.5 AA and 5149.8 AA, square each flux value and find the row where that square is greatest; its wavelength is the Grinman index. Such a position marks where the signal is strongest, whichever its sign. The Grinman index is 5146.29 AA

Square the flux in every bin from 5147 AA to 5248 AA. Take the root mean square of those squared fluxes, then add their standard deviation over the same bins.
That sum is 138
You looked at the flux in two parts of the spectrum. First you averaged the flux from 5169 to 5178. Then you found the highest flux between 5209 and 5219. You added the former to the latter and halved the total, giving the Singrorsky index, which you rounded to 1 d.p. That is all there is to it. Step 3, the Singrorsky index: 10.1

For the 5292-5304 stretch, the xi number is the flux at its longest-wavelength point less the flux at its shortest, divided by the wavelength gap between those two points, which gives 0.13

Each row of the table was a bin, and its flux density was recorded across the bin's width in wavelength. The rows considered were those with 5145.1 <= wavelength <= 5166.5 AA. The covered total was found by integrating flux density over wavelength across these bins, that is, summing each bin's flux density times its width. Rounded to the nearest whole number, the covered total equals 220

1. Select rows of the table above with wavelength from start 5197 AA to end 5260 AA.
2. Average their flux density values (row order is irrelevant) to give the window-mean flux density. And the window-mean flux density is 11.2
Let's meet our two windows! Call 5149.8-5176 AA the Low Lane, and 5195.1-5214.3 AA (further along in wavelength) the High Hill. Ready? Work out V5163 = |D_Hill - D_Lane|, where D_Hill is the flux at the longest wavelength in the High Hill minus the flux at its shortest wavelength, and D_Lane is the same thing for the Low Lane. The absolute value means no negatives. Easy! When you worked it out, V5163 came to 1.7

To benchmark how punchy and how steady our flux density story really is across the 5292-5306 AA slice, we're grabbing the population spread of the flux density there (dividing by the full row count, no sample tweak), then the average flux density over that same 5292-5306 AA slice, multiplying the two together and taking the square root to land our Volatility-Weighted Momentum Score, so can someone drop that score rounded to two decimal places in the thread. 2.70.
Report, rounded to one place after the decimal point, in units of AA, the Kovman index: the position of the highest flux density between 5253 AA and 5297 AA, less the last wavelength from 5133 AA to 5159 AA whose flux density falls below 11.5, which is 129.9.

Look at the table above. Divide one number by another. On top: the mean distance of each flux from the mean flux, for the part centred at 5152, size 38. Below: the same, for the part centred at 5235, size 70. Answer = 1.4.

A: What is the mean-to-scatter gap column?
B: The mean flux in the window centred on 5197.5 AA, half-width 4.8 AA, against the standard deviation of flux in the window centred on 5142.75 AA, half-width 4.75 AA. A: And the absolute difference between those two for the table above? 10.4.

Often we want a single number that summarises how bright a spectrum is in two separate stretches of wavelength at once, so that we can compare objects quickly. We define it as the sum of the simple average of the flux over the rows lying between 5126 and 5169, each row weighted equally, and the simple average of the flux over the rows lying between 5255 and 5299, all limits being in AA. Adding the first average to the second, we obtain 22.2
